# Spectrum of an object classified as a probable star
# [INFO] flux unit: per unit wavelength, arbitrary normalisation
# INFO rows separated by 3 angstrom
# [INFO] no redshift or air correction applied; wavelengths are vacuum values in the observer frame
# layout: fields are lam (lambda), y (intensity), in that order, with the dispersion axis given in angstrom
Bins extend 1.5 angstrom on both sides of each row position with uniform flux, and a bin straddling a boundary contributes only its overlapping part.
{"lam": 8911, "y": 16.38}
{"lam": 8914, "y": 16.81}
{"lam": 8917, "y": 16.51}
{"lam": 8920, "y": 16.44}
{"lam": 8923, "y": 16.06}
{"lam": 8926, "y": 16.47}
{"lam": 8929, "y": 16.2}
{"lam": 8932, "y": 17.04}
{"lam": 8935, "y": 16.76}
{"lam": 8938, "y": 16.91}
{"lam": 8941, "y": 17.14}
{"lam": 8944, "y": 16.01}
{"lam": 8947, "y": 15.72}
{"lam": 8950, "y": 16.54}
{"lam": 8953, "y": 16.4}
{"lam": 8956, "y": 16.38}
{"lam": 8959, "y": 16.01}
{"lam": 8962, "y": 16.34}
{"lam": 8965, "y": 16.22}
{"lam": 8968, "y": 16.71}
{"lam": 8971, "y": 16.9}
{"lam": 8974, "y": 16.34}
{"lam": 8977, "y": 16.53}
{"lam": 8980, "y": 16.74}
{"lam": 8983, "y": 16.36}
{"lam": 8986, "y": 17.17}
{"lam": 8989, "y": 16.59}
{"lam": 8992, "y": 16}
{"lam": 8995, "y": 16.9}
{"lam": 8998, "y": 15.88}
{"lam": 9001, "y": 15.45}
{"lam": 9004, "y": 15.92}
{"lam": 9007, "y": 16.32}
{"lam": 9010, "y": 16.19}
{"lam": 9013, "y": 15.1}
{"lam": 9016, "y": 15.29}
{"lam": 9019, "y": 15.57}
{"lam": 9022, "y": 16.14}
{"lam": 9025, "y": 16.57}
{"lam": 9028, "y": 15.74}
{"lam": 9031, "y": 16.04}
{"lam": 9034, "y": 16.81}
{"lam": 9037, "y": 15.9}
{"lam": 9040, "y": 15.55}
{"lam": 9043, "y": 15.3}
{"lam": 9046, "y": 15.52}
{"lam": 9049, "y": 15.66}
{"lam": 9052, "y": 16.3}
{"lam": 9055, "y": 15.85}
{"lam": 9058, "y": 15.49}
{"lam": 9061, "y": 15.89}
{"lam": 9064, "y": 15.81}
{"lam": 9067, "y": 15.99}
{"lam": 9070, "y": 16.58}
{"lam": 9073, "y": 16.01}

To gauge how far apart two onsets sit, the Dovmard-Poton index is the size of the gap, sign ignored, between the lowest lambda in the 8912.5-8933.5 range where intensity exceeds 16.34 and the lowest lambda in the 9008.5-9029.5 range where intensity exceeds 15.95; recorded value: 96 angstrom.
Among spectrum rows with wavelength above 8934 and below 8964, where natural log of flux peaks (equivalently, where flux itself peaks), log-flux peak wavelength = 8941 angstrom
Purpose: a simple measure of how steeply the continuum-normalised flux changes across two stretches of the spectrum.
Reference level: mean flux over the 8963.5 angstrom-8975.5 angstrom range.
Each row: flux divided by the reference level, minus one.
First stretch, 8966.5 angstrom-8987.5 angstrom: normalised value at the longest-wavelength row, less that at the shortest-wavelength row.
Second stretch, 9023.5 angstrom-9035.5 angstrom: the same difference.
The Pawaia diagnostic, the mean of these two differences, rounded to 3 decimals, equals 0.021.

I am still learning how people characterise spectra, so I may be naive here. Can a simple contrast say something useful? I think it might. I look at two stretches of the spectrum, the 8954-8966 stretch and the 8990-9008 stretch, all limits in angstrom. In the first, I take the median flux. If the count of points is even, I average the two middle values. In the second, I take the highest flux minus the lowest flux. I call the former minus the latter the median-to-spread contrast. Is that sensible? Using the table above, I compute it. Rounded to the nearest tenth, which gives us 14.8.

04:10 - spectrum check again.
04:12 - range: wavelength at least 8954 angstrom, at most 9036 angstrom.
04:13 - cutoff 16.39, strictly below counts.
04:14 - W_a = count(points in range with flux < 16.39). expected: 18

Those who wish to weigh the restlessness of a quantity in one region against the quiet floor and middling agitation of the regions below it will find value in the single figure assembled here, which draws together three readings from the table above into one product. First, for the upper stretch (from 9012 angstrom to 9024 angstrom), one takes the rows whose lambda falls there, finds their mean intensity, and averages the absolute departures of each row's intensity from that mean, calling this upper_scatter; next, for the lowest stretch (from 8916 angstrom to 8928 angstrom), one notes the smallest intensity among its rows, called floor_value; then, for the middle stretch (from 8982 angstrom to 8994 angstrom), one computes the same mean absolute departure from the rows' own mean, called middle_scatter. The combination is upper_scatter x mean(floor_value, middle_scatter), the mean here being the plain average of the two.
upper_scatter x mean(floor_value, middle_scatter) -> 2.7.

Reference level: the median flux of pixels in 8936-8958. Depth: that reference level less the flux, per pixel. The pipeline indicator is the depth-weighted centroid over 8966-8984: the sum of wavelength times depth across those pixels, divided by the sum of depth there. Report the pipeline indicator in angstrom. 8972.9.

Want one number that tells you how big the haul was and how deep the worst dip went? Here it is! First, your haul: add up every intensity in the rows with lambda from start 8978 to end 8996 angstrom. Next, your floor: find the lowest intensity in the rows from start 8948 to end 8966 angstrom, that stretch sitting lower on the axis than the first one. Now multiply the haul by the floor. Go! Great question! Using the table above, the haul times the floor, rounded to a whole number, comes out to 1597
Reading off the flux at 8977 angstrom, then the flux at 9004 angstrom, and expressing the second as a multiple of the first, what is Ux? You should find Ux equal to 0.96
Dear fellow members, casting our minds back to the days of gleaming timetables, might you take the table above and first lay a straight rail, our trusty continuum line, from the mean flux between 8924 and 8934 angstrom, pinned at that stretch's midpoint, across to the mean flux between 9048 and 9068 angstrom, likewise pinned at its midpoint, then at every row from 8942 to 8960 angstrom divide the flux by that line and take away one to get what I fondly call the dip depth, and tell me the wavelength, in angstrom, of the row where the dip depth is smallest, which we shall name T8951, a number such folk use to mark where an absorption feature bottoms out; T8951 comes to 8947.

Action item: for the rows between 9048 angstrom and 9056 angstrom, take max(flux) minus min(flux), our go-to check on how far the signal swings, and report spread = 0.64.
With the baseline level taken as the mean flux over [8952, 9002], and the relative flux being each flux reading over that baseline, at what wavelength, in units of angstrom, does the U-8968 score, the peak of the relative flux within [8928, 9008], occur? 8986 angstrom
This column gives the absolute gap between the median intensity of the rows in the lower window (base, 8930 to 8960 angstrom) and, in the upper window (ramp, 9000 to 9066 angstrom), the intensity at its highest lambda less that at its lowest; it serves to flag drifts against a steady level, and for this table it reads 16.1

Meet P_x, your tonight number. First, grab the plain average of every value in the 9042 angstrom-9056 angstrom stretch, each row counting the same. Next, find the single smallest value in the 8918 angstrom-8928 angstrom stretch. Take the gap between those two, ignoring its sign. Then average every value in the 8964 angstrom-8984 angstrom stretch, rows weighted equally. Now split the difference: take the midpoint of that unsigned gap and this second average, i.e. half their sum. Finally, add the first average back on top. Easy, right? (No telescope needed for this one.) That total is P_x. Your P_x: 24.2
